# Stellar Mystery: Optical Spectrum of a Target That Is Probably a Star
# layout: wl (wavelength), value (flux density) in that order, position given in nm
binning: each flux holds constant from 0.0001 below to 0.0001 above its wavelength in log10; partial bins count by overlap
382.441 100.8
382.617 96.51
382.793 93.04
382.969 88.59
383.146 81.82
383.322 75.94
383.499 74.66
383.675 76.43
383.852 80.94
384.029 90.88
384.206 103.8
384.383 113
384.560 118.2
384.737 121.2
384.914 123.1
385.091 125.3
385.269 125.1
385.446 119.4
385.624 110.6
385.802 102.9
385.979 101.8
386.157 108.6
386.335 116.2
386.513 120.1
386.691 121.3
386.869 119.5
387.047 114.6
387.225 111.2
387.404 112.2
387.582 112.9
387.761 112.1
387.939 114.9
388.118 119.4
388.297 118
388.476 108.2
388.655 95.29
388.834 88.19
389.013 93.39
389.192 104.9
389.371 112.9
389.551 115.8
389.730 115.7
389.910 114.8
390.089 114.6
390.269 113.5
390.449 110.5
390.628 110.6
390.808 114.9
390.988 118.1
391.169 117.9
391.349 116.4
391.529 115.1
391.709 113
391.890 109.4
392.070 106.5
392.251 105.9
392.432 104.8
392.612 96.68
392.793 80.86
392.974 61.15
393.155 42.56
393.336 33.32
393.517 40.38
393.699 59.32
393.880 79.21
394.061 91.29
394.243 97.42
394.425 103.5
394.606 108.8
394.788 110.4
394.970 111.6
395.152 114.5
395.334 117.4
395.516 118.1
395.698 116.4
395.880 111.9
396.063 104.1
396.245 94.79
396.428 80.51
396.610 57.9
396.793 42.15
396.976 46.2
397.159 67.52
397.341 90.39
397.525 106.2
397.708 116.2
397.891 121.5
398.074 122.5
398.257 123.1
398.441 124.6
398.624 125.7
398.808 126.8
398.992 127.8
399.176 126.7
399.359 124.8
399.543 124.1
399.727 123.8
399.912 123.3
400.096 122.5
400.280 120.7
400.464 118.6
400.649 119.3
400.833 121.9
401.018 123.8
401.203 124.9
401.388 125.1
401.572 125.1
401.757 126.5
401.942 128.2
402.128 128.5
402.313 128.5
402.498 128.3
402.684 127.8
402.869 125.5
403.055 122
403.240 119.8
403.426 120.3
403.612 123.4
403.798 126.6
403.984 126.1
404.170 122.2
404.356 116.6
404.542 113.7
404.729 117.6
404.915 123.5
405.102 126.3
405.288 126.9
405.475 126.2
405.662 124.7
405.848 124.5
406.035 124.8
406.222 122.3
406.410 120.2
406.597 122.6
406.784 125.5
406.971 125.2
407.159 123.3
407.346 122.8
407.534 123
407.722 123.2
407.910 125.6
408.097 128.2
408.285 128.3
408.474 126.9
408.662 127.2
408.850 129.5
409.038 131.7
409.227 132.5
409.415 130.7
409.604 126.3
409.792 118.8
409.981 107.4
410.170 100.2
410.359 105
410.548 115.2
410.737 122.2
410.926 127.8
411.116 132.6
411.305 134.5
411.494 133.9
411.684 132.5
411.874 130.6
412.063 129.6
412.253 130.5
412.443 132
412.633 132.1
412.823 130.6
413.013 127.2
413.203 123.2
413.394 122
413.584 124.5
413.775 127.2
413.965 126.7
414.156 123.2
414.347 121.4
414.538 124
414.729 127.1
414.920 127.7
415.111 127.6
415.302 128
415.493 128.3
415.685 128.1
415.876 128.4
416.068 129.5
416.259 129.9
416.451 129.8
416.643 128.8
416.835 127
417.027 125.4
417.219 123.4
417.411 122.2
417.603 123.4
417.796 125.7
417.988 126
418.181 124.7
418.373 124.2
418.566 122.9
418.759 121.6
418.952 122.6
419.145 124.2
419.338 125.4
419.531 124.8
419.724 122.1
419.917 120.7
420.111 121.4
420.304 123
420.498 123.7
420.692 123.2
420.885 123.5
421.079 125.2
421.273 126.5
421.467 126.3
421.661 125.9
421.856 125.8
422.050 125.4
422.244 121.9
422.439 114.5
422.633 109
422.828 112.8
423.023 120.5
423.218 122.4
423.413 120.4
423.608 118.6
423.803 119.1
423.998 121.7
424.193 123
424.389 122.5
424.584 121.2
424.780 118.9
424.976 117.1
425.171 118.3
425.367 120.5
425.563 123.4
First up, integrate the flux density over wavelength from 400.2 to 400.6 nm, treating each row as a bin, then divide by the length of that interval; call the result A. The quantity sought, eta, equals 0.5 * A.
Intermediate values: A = 120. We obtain 60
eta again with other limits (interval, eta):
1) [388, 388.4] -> 59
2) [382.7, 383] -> 46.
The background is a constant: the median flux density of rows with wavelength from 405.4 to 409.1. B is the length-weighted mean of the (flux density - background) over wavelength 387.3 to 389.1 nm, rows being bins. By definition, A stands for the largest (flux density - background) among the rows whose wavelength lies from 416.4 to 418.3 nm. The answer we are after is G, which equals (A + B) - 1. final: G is -14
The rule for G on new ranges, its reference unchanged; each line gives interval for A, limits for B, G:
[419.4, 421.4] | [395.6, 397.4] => -43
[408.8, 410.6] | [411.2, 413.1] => 13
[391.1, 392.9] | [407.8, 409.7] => -4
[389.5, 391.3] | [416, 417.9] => -6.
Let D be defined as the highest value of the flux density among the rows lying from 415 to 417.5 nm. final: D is 129.9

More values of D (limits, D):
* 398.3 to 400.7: 127.8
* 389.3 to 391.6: 118.1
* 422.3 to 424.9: 123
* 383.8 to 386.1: 125.3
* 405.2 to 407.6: 126.9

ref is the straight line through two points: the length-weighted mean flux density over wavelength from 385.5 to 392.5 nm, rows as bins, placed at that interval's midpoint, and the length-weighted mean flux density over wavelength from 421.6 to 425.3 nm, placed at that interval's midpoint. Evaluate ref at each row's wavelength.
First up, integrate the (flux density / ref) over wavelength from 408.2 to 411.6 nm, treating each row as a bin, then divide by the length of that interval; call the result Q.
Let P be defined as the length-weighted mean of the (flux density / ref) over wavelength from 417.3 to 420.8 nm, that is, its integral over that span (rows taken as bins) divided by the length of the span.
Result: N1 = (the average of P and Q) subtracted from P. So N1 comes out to -0.01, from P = 1.04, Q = 1.06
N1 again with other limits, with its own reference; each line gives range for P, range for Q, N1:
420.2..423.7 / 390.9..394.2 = 0.11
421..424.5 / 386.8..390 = 0.01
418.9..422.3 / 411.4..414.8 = -0.02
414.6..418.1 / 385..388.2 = 0.02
